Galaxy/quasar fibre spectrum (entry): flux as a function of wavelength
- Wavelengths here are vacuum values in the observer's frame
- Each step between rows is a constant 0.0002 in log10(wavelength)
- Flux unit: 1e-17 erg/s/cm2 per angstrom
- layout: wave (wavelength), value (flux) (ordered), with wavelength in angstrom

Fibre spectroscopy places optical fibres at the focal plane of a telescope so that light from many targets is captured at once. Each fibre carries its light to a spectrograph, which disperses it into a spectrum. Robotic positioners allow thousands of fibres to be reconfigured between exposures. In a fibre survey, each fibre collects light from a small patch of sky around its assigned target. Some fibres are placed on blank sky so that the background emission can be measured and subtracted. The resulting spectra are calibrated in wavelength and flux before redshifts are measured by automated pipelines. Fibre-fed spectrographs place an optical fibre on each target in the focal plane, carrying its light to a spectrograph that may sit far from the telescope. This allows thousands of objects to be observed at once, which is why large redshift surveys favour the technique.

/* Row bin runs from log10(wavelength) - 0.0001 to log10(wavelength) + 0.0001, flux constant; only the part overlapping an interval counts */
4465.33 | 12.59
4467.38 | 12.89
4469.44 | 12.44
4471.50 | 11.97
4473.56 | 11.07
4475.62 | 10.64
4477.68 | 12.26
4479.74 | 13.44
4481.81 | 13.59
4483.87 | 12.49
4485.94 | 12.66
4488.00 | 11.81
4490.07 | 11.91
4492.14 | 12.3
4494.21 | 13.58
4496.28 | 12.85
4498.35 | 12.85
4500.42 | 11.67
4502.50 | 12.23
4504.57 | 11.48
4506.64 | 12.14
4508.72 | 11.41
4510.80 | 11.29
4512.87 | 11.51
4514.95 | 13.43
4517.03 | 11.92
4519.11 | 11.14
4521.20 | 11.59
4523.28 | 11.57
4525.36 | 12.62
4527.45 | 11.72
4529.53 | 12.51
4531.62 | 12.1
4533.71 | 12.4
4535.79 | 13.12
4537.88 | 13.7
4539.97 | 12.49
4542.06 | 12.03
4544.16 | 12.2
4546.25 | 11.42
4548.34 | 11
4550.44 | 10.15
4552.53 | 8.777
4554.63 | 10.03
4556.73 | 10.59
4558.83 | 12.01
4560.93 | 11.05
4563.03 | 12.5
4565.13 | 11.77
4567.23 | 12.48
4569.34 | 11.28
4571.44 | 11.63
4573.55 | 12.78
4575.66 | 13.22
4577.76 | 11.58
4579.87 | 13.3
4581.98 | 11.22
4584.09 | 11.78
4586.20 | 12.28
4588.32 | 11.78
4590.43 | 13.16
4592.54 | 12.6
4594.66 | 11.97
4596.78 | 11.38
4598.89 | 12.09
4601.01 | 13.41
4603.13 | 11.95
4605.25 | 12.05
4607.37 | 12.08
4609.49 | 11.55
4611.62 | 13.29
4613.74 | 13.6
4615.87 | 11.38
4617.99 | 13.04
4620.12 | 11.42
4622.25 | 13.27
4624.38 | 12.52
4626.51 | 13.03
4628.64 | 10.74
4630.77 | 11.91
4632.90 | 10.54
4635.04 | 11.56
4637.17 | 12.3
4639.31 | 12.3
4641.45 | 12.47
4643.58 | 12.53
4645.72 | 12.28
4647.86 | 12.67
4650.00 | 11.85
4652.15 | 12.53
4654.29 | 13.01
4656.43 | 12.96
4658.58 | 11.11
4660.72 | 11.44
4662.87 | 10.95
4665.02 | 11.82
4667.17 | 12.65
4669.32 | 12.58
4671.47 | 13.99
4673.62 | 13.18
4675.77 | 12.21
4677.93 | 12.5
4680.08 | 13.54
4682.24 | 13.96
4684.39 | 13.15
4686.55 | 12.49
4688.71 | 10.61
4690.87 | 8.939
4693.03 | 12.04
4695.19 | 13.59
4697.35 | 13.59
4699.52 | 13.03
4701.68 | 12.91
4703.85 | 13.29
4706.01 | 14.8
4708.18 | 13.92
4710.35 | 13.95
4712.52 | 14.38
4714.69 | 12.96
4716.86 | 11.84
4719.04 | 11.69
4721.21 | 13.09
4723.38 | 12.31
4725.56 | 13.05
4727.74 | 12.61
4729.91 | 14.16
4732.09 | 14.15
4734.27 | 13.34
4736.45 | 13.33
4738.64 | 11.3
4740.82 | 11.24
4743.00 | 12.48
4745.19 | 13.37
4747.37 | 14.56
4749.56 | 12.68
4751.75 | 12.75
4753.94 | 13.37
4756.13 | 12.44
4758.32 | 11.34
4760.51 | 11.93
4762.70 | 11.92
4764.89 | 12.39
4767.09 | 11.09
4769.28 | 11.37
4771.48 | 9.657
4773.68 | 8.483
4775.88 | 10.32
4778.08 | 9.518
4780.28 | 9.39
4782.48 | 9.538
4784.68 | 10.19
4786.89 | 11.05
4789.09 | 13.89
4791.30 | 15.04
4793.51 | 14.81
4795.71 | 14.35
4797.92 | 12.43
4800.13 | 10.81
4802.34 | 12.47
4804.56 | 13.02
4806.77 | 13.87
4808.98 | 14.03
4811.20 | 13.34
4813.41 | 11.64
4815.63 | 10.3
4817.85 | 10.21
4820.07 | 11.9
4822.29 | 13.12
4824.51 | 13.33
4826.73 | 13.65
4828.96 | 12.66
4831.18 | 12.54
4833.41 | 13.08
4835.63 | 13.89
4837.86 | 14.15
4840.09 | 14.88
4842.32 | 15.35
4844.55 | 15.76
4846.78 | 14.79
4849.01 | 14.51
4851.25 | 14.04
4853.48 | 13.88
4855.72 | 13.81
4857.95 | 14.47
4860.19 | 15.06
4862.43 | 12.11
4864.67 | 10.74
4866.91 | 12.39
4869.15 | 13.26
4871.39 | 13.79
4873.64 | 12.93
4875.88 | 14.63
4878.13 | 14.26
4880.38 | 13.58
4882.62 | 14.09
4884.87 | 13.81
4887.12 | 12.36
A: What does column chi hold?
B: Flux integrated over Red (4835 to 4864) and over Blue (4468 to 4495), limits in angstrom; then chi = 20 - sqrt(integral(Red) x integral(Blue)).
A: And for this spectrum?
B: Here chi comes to -351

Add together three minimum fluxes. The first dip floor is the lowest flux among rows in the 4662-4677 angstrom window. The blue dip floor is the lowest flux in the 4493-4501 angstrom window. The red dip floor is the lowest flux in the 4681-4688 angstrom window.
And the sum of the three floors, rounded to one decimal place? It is 35.1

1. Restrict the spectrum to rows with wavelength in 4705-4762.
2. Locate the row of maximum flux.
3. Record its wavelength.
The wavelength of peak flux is 4706.01 angstrom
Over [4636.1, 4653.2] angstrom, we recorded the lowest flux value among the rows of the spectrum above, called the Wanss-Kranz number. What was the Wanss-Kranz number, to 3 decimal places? 11.850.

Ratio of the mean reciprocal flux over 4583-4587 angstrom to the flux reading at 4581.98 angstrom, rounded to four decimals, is 0.0074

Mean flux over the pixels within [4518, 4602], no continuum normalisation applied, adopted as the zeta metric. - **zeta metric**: 11.91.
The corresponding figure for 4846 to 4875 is 13.52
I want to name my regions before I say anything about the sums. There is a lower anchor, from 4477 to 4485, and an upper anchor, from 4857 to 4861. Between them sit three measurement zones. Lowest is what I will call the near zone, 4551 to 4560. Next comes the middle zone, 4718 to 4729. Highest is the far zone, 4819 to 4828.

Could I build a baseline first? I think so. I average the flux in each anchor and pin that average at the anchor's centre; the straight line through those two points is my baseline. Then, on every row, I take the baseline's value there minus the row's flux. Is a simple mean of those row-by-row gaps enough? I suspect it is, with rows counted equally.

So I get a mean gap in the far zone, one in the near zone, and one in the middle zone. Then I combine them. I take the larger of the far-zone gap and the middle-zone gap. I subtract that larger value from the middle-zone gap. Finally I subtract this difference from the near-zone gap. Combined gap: 3.0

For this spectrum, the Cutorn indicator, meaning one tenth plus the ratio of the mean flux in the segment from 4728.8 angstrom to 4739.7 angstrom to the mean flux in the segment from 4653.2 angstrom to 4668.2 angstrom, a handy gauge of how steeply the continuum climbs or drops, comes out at 1.21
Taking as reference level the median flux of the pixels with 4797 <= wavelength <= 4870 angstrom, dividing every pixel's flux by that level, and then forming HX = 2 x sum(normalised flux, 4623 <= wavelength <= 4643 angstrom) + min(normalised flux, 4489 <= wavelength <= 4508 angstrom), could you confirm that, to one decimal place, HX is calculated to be 17.0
